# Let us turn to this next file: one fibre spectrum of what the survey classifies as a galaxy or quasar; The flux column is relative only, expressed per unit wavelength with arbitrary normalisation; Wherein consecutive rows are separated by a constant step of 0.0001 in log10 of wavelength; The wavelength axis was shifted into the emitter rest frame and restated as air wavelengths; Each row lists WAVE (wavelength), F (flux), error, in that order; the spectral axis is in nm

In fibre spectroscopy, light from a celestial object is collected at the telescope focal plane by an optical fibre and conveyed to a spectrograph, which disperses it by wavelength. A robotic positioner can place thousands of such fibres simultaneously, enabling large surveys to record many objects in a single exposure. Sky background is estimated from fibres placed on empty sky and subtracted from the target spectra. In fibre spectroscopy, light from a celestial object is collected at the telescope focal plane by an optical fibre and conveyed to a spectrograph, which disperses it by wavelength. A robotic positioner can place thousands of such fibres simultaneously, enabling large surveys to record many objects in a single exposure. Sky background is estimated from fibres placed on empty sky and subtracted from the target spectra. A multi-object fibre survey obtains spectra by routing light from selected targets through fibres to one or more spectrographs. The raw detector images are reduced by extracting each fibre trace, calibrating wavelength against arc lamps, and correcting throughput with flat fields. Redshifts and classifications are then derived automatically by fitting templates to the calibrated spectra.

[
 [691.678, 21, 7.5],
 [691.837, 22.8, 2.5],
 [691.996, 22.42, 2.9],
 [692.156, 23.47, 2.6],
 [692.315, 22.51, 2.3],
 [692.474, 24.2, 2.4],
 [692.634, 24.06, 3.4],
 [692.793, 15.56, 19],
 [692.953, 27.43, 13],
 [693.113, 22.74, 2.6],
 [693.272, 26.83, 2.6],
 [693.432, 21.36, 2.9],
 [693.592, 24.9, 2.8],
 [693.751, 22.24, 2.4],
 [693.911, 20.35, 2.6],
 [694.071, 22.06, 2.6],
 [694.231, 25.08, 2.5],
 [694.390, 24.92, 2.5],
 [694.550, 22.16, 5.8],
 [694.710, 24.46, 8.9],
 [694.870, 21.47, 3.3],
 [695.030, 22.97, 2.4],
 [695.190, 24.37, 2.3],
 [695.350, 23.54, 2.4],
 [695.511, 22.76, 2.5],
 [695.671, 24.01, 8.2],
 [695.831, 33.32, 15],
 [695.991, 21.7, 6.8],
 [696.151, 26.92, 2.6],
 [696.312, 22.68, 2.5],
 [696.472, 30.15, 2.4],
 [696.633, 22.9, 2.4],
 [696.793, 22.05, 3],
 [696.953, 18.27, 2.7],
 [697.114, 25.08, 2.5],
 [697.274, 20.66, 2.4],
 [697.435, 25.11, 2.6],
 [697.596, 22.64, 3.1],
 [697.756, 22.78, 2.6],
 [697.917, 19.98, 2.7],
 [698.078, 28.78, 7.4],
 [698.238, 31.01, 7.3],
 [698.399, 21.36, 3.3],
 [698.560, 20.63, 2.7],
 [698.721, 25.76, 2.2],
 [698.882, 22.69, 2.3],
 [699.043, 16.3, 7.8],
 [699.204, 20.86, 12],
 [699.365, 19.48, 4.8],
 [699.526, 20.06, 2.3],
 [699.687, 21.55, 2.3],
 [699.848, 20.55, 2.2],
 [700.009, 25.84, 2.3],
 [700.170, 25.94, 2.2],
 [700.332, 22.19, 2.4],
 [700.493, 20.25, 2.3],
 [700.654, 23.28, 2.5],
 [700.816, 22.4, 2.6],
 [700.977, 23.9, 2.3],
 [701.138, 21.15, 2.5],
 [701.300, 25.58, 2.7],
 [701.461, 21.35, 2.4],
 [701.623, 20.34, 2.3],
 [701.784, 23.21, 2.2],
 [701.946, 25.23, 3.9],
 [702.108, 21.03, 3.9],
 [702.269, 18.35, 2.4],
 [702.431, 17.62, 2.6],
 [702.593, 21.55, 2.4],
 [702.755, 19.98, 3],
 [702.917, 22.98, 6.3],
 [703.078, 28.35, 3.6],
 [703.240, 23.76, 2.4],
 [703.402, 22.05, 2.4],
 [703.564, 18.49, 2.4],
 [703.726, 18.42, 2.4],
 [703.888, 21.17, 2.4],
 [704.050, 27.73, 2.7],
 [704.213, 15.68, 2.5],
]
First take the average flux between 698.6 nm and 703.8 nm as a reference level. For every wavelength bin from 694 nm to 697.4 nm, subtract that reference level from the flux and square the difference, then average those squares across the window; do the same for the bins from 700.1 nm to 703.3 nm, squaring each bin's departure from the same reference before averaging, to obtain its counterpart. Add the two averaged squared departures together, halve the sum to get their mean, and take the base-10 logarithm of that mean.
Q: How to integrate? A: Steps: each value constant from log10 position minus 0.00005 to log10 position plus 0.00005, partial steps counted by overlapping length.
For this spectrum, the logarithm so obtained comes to 1.02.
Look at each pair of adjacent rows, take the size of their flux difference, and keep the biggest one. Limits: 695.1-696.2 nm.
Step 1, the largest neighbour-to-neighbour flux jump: 11.6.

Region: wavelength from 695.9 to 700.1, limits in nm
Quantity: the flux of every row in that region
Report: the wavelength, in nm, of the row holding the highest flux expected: 698.238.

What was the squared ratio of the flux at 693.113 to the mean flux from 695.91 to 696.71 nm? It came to 0.84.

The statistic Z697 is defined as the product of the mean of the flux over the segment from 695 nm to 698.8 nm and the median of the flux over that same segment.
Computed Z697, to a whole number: 554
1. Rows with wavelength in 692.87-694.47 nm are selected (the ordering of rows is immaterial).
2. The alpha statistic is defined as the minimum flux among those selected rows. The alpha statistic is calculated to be 20.35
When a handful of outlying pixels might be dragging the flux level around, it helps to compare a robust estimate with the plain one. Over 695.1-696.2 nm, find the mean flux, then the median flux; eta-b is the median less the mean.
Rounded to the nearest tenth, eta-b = -1.2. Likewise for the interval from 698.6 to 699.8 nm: -0.1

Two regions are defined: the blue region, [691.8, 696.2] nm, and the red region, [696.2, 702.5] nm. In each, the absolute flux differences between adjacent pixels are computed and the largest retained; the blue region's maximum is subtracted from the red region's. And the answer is -2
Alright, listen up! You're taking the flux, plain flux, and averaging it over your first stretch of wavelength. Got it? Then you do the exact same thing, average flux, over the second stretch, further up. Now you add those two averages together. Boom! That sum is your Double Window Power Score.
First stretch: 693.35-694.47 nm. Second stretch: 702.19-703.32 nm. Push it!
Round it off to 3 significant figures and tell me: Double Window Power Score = 44.8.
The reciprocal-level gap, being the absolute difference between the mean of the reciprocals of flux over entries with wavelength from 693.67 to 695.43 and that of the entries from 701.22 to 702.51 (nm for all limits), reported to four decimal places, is 0.0035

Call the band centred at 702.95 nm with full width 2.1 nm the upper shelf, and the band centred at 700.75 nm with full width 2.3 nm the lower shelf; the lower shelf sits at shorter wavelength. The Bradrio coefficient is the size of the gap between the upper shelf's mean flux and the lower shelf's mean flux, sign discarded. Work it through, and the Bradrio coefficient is 1.22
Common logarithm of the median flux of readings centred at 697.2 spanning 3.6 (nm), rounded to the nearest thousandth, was 1.357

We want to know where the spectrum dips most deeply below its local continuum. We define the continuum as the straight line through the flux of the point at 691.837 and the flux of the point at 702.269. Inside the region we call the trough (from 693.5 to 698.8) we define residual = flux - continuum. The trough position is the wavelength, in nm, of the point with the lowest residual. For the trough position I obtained 696.953 nm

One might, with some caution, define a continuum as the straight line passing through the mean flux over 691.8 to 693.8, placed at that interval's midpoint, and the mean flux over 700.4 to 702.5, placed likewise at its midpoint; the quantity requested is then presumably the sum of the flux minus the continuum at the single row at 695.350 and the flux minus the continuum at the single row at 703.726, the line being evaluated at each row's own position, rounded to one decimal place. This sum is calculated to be -2.3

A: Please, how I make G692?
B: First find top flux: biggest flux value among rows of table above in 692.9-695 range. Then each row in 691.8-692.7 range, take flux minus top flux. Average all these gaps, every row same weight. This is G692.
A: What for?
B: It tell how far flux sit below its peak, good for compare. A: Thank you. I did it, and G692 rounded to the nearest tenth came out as -4.2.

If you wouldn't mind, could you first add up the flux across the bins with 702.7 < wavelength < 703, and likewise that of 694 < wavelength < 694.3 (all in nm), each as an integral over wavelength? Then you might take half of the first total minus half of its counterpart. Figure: -0.3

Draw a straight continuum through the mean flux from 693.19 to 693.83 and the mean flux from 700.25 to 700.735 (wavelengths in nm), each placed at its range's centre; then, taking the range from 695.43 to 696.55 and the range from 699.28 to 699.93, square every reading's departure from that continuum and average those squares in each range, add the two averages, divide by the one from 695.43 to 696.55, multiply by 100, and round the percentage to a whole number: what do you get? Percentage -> 115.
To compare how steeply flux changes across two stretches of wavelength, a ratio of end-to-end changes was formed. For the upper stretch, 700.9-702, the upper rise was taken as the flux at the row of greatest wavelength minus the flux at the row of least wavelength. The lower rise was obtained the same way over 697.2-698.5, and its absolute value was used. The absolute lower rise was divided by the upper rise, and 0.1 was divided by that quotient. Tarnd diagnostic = 0.19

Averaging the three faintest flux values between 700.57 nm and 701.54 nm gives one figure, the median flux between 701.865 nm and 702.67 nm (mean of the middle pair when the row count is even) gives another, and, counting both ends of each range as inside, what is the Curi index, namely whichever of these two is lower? 21.0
